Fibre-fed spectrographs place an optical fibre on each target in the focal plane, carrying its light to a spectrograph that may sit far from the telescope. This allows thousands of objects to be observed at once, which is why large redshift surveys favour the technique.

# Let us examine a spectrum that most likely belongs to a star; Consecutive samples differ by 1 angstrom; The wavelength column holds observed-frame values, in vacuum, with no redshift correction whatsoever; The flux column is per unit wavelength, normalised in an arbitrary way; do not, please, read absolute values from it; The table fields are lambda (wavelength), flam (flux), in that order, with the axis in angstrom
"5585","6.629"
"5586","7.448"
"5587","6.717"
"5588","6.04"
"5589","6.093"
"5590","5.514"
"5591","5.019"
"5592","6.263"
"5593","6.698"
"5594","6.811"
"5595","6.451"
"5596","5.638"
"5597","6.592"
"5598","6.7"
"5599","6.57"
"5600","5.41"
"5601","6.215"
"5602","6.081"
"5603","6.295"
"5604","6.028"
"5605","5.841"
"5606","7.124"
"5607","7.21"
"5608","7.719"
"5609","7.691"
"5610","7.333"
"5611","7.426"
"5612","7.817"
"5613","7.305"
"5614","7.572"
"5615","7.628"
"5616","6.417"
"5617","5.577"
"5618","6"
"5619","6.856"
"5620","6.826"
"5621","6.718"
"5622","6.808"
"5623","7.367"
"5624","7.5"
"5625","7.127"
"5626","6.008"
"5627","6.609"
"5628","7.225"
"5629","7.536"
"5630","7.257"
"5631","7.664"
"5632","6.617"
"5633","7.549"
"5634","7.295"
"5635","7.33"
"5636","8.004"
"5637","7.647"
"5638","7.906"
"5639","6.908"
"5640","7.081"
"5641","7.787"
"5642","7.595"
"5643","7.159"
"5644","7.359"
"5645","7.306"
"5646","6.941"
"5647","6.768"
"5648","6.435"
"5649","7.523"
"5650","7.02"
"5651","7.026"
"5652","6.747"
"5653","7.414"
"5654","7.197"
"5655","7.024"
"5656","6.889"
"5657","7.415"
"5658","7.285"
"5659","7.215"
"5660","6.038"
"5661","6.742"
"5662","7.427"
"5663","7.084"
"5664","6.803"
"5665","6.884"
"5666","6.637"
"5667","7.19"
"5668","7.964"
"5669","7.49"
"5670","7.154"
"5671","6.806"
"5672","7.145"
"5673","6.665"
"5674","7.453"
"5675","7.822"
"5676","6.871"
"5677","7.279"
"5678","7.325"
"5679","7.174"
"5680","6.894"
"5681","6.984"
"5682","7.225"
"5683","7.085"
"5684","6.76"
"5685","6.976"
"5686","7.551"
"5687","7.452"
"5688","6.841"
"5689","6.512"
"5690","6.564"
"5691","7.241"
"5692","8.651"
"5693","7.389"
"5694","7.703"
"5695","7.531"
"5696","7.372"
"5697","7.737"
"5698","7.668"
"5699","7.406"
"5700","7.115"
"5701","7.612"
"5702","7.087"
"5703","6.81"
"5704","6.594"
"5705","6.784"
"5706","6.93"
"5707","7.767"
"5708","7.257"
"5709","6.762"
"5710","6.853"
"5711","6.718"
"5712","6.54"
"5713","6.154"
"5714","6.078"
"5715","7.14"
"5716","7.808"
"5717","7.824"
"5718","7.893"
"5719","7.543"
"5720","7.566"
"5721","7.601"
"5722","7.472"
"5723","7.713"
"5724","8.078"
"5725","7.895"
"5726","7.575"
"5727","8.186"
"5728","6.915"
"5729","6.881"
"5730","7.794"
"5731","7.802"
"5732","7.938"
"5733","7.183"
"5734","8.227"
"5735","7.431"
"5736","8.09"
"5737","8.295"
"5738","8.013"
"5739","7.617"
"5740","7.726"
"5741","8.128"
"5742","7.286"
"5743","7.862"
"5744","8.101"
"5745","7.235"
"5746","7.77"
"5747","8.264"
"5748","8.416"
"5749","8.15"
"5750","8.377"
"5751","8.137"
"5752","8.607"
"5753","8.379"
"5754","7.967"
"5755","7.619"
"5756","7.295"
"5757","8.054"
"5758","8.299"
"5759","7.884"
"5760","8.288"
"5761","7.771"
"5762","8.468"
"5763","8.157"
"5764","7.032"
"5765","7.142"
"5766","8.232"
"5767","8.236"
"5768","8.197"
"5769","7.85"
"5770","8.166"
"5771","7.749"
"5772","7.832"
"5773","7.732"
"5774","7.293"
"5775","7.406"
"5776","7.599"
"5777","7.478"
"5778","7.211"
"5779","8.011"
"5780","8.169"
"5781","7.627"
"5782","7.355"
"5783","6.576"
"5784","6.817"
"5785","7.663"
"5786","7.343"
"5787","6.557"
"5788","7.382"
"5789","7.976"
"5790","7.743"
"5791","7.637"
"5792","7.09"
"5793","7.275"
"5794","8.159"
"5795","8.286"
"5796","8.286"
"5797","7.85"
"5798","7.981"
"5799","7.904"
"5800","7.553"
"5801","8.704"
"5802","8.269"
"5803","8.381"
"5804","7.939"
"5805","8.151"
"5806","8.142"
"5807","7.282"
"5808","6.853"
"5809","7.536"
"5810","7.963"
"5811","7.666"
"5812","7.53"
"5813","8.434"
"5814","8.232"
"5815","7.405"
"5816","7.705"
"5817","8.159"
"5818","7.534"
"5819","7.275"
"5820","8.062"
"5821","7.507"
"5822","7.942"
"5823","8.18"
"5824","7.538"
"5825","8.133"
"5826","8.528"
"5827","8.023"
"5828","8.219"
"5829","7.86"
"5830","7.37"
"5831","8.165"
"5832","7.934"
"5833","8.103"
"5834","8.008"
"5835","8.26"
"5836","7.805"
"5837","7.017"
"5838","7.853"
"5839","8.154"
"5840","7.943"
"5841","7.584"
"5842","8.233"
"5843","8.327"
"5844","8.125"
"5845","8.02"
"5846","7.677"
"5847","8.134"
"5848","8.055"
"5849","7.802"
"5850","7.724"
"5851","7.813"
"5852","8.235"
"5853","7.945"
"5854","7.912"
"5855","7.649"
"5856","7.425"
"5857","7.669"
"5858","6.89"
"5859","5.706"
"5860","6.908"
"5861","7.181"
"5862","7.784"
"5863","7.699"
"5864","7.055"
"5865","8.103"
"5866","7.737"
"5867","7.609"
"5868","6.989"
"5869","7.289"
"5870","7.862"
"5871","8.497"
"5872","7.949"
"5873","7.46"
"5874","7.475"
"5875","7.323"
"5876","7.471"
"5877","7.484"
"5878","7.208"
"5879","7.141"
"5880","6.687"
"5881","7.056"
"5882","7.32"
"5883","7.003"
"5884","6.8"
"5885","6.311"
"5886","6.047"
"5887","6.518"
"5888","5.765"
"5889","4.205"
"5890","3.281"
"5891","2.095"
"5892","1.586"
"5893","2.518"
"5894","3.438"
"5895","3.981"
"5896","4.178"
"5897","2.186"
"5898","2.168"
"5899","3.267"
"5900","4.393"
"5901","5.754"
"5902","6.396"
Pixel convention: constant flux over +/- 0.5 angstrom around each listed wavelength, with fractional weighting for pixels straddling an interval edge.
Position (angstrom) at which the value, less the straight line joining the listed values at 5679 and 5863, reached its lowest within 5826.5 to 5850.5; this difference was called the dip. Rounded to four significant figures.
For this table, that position 5837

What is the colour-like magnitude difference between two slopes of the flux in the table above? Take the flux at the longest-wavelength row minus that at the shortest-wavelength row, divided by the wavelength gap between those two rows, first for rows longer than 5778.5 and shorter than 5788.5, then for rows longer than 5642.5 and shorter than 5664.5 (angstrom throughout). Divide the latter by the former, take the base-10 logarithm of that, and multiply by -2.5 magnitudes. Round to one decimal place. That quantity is 1.5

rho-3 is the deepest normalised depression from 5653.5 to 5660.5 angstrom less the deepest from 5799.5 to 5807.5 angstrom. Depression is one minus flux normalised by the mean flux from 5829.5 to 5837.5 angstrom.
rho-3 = 0.16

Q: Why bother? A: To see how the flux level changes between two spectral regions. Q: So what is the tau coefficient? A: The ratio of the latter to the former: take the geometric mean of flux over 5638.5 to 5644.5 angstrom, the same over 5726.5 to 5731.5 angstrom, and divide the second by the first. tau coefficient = 1.03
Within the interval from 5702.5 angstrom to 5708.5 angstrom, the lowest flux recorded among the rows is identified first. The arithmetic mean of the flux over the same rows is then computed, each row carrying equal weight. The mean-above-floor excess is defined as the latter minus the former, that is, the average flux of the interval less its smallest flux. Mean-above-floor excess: 0.43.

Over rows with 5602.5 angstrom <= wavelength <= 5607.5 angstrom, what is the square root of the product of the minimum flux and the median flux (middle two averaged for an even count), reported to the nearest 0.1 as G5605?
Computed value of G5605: 6.1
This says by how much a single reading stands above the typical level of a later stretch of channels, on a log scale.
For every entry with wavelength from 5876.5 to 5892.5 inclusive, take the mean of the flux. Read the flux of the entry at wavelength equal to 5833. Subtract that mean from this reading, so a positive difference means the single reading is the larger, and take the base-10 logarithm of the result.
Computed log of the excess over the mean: 0.37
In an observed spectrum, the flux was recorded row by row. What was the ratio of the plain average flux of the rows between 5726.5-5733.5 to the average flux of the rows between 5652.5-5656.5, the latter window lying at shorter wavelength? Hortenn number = 1.06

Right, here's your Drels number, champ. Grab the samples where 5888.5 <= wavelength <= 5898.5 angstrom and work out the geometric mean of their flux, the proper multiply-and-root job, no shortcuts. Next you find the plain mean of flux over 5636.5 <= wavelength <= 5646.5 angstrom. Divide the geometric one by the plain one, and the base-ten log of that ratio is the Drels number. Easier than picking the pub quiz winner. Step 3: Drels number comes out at -0.42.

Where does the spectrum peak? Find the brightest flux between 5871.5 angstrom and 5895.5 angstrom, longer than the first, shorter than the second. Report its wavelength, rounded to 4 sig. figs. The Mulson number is 5872 angstrom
